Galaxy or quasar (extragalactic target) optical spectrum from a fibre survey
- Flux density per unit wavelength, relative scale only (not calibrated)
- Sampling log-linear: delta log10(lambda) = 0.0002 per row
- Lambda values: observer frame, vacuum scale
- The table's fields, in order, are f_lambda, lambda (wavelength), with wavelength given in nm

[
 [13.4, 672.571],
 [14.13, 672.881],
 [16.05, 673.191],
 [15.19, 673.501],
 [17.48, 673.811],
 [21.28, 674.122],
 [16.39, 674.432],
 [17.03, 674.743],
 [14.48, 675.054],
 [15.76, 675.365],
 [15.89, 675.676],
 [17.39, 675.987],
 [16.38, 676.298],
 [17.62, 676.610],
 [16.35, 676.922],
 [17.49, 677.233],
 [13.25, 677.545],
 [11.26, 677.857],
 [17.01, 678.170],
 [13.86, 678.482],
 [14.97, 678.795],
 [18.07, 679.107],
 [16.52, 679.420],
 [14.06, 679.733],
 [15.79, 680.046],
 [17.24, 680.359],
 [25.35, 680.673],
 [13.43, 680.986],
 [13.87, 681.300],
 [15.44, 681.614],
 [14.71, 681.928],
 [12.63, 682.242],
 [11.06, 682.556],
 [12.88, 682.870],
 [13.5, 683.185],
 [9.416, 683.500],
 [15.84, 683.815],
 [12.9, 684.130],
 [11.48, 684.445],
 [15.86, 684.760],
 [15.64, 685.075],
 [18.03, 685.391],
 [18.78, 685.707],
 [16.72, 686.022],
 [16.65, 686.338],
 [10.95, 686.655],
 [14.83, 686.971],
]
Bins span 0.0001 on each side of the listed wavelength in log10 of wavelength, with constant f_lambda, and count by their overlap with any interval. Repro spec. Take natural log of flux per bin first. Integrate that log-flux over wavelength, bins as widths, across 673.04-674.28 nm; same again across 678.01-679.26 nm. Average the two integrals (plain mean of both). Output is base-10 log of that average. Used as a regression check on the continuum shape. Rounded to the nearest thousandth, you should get 0.544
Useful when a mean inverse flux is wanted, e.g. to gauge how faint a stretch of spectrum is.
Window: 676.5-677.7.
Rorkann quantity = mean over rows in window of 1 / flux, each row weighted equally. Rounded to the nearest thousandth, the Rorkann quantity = 0.063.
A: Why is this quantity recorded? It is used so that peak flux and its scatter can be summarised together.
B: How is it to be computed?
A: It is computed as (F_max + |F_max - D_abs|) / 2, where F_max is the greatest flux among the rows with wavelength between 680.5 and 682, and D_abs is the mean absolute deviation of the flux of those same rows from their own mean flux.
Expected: 23.6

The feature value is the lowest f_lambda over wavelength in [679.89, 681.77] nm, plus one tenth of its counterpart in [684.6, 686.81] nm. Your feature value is 15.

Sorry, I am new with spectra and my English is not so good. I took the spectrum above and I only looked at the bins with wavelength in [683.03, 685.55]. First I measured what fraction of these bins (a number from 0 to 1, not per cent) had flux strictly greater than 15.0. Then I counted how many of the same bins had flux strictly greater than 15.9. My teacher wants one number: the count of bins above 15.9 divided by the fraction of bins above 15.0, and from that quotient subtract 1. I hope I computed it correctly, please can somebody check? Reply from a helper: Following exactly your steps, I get 1.0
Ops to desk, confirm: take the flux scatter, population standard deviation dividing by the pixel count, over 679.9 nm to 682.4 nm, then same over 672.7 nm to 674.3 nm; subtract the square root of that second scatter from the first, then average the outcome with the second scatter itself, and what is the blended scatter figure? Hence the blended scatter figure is 2.34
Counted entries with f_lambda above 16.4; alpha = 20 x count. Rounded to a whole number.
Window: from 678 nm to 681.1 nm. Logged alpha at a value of 100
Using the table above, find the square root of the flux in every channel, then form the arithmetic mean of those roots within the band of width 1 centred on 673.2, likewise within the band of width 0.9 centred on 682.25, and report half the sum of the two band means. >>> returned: 3.73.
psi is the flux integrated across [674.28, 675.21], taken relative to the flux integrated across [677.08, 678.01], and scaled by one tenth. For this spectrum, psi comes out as 0.114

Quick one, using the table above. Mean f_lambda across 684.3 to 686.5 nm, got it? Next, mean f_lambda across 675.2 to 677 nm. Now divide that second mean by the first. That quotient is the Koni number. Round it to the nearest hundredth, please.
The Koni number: 1.02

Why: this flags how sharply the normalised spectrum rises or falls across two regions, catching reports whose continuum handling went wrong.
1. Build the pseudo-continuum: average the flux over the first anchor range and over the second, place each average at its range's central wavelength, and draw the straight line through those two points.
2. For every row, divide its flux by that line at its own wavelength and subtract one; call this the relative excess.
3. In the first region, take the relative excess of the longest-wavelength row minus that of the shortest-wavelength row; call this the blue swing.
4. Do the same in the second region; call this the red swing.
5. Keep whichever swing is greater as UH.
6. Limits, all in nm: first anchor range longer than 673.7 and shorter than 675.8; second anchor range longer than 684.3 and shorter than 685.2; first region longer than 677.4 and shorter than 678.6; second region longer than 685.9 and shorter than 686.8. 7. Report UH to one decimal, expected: 0.1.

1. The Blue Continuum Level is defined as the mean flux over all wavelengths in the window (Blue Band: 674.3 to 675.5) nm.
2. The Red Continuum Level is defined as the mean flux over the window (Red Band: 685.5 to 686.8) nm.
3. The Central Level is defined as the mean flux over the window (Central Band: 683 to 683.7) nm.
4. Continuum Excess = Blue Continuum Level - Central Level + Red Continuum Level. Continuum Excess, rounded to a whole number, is 20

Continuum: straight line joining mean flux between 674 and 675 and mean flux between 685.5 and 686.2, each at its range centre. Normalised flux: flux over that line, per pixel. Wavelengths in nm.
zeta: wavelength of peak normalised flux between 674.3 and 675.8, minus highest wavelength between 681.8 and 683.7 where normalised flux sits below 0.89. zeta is -8.76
